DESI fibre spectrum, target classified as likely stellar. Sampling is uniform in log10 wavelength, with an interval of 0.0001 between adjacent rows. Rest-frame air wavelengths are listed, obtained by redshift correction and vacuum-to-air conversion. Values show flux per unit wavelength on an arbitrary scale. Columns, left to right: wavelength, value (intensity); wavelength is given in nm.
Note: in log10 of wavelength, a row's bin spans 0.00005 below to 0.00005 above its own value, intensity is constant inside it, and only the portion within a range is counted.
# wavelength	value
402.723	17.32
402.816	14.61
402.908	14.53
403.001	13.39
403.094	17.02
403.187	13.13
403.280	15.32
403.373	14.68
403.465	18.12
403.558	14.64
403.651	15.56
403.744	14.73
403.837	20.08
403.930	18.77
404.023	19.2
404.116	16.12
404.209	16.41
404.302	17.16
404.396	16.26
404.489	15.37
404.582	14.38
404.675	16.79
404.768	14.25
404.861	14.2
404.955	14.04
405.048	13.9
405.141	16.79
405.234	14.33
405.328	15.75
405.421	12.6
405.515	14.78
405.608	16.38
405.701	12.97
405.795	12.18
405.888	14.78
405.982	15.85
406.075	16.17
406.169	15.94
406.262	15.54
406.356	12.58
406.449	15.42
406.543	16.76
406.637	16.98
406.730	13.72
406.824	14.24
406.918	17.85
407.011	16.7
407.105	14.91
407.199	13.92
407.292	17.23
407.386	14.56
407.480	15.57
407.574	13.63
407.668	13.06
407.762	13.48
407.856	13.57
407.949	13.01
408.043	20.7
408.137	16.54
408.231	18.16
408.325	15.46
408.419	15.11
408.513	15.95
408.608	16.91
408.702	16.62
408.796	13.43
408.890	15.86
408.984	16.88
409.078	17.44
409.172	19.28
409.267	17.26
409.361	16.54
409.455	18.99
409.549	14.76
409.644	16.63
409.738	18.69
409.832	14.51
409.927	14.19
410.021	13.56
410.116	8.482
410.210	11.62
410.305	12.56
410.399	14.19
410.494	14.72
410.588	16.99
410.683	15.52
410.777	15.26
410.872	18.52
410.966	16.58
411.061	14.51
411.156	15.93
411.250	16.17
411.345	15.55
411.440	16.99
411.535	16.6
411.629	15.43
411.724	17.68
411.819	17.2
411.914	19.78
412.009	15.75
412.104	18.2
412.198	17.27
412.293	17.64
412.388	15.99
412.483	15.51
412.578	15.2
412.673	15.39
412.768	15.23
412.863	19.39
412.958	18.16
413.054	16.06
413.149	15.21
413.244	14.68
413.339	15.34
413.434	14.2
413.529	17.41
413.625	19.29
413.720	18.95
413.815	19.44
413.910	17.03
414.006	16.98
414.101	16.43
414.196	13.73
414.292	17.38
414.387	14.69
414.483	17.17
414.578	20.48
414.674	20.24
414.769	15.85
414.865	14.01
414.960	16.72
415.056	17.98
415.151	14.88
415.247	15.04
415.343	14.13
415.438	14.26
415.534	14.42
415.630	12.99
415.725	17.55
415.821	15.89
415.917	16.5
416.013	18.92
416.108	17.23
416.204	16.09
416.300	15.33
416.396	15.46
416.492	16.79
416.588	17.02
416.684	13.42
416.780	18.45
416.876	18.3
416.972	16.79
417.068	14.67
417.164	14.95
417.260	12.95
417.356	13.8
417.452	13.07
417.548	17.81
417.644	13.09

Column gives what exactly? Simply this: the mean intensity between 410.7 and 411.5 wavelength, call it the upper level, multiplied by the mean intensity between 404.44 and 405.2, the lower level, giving 242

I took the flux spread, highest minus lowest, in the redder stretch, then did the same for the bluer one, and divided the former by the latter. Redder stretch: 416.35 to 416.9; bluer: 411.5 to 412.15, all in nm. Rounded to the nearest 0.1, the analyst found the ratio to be 1.2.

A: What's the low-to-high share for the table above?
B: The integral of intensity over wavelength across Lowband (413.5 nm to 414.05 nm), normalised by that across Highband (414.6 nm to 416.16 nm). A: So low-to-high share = 0.4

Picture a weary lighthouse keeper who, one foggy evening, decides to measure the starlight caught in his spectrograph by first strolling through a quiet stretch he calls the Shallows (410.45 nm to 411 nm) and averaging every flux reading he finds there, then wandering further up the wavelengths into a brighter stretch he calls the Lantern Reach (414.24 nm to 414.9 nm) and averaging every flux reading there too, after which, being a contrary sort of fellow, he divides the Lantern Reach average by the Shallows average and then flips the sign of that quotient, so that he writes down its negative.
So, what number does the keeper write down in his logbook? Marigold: -1.05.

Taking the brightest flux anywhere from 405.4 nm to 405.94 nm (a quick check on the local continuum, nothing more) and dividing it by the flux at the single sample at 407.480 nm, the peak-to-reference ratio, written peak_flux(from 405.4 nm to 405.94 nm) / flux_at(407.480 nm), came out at 1.05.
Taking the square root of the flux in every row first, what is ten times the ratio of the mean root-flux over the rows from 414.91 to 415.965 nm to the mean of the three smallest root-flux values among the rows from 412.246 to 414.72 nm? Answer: 10.4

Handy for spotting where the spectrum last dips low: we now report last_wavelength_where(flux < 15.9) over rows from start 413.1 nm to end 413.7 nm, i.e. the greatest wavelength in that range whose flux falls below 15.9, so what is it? 413.434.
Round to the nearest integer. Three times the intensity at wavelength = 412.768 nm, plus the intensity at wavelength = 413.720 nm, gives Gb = 65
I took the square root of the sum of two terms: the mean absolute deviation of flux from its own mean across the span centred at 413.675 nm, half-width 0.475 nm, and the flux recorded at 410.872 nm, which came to 4.5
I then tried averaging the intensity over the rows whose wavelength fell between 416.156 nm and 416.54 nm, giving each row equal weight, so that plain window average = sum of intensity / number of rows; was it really 15.9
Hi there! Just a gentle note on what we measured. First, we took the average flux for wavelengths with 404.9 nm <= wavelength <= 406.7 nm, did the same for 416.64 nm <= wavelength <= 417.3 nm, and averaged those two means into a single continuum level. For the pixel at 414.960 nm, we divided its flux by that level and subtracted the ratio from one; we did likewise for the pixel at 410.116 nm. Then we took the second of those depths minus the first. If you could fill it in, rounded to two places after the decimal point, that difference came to 0.54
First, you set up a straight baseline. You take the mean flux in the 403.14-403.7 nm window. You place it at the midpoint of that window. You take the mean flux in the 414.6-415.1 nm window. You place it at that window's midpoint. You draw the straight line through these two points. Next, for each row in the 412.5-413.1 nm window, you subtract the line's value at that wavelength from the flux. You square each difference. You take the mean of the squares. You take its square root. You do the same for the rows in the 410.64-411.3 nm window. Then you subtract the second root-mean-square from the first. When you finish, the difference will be 0.4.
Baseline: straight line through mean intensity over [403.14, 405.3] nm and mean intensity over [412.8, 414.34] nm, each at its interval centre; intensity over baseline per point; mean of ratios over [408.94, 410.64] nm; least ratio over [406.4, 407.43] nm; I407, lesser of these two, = 0.852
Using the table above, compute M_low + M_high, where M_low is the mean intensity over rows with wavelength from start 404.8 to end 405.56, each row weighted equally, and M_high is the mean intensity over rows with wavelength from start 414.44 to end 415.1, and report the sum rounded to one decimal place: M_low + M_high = 32.0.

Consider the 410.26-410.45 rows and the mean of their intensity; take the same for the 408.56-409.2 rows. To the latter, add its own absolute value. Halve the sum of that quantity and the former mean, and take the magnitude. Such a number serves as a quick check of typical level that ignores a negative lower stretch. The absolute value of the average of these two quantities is 23.3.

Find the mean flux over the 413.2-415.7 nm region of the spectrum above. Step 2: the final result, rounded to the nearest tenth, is 16.3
